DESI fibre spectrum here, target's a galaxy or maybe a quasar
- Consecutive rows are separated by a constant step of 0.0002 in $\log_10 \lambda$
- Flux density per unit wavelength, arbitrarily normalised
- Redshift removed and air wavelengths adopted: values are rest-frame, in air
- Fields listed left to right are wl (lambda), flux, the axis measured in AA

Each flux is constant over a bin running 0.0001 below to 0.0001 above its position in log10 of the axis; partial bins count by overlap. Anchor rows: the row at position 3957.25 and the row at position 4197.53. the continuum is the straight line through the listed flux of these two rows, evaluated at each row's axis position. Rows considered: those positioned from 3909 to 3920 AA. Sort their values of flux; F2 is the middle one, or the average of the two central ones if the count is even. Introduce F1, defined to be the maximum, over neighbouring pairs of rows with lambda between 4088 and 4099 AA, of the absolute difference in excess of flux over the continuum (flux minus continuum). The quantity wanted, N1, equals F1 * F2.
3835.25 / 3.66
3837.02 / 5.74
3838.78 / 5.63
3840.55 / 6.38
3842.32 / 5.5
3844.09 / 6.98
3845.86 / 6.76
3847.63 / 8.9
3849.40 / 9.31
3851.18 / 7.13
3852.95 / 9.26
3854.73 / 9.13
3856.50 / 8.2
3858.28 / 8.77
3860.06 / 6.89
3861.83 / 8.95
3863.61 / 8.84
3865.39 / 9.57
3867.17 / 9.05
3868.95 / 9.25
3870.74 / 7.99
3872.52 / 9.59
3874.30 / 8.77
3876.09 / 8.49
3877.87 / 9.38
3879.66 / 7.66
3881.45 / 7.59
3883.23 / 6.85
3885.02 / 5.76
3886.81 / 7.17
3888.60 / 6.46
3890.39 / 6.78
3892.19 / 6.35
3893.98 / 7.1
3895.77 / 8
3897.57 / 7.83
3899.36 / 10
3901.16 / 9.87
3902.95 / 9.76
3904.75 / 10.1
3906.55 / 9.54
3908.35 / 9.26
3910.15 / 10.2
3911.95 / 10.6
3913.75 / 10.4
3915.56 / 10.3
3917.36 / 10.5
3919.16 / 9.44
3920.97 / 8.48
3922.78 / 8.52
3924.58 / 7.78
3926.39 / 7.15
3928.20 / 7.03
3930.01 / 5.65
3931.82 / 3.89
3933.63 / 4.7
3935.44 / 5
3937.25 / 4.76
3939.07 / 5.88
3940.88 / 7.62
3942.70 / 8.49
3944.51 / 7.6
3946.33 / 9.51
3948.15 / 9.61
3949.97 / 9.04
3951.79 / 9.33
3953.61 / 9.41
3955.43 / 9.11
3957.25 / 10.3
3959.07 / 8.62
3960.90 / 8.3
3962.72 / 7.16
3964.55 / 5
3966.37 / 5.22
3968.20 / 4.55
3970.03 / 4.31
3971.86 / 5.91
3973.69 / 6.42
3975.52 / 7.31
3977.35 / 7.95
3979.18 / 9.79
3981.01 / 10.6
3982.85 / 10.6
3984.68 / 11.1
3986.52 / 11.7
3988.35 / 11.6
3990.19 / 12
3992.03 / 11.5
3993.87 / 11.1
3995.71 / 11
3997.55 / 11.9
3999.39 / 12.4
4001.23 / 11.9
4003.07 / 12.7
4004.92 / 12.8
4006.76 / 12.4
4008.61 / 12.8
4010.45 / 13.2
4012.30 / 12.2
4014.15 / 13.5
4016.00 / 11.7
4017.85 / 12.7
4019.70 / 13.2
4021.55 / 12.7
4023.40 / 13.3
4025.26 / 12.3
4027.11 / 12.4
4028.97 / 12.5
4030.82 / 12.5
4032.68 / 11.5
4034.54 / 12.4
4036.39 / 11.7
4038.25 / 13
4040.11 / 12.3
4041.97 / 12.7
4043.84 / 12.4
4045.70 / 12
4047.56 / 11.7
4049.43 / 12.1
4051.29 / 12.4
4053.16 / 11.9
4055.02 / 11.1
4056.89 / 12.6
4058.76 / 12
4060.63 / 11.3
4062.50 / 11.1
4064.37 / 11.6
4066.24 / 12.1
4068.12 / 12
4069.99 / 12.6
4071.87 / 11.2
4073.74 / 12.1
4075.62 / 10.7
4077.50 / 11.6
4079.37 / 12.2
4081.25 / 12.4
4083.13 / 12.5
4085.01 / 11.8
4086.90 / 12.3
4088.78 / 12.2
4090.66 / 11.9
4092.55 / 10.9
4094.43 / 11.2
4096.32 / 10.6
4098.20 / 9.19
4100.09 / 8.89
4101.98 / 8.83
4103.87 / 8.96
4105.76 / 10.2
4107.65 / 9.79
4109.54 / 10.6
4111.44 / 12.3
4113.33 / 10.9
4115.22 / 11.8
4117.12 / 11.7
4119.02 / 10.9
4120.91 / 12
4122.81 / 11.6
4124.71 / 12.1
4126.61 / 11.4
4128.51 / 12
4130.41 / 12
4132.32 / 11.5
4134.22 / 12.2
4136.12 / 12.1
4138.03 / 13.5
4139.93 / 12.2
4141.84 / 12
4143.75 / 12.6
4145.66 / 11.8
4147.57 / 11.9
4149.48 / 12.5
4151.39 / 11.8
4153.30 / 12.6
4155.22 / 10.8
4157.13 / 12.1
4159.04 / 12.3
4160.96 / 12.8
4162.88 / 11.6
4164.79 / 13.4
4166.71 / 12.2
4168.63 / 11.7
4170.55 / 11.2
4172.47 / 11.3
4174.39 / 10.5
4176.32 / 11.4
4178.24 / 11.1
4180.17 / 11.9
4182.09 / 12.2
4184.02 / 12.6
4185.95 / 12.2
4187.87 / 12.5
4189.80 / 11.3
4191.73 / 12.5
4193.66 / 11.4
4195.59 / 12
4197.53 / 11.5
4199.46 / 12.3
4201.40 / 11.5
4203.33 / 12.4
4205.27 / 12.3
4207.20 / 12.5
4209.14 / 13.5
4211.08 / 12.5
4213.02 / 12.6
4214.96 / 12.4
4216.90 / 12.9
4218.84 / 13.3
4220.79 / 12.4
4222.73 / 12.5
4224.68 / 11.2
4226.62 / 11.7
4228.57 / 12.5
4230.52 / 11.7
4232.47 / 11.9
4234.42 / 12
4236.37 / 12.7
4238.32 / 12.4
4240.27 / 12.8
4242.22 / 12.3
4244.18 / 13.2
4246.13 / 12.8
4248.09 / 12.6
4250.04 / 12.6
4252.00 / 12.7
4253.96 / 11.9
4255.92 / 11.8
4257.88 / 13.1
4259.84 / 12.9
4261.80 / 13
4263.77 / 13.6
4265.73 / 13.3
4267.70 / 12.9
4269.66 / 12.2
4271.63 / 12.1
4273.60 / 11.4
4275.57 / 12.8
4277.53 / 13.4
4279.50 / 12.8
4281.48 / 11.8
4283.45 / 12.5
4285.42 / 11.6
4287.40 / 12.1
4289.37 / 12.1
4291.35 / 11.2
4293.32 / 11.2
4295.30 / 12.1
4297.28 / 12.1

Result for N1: 14.7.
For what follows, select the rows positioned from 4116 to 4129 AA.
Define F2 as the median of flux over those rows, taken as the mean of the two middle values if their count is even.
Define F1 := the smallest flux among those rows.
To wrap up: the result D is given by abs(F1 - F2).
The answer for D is 0.80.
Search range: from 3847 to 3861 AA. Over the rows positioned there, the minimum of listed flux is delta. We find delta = 6.89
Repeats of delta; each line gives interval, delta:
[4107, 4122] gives 9.79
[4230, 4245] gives 11.7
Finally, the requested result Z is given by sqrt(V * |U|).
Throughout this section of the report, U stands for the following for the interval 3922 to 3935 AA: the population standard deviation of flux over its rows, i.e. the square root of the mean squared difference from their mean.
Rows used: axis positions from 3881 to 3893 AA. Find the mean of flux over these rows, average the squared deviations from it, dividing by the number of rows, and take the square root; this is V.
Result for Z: 0.9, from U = 1.6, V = 0.55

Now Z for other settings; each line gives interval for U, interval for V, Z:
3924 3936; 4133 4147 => 0.8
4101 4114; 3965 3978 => 1.2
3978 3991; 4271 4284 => 0.7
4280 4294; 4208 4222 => 0.4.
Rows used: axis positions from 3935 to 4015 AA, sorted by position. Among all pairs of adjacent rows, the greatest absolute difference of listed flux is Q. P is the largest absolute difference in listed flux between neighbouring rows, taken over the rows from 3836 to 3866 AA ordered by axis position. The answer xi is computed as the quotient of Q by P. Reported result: 0.99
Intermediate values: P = 2.18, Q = 2.16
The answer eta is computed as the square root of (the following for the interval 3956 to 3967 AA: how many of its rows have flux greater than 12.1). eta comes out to 0.0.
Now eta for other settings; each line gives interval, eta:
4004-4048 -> 4.4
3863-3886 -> 0.0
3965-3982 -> 0.0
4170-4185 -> 1.4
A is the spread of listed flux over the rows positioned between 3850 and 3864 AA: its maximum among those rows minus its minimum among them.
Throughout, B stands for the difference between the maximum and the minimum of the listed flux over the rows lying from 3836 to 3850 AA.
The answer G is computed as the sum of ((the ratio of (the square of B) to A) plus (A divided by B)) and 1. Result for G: 7.7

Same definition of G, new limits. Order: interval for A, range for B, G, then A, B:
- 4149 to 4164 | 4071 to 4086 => 3.7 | 2.00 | 1.80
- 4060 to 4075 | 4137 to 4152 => 3.8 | 1.50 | 1.70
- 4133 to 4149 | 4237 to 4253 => 3.4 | 1.70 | 0.90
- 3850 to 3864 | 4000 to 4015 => 3.6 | 2.37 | 1.60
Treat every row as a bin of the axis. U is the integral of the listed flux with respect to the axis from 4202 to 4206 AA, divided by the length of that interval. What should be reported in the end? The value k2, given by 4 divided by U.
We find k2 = 0.326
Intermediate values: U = 12.3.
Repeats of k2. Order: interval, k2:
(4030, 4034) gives 0.333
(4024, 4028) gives 0.322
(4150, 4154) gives 0.327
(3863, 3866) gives 0.435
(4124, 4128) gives 0.340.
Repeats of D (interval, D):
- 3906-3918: 1.04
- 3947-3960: 0.71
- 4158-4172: 1.00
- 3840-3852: 1.48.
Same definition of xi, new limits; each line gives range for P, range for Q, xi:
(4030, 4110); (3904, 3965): 1.44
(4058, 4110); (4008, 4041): 1.28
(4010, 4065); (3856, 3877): 1.14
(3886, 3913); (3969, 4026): 0.85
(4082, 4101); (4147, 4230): 1.28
